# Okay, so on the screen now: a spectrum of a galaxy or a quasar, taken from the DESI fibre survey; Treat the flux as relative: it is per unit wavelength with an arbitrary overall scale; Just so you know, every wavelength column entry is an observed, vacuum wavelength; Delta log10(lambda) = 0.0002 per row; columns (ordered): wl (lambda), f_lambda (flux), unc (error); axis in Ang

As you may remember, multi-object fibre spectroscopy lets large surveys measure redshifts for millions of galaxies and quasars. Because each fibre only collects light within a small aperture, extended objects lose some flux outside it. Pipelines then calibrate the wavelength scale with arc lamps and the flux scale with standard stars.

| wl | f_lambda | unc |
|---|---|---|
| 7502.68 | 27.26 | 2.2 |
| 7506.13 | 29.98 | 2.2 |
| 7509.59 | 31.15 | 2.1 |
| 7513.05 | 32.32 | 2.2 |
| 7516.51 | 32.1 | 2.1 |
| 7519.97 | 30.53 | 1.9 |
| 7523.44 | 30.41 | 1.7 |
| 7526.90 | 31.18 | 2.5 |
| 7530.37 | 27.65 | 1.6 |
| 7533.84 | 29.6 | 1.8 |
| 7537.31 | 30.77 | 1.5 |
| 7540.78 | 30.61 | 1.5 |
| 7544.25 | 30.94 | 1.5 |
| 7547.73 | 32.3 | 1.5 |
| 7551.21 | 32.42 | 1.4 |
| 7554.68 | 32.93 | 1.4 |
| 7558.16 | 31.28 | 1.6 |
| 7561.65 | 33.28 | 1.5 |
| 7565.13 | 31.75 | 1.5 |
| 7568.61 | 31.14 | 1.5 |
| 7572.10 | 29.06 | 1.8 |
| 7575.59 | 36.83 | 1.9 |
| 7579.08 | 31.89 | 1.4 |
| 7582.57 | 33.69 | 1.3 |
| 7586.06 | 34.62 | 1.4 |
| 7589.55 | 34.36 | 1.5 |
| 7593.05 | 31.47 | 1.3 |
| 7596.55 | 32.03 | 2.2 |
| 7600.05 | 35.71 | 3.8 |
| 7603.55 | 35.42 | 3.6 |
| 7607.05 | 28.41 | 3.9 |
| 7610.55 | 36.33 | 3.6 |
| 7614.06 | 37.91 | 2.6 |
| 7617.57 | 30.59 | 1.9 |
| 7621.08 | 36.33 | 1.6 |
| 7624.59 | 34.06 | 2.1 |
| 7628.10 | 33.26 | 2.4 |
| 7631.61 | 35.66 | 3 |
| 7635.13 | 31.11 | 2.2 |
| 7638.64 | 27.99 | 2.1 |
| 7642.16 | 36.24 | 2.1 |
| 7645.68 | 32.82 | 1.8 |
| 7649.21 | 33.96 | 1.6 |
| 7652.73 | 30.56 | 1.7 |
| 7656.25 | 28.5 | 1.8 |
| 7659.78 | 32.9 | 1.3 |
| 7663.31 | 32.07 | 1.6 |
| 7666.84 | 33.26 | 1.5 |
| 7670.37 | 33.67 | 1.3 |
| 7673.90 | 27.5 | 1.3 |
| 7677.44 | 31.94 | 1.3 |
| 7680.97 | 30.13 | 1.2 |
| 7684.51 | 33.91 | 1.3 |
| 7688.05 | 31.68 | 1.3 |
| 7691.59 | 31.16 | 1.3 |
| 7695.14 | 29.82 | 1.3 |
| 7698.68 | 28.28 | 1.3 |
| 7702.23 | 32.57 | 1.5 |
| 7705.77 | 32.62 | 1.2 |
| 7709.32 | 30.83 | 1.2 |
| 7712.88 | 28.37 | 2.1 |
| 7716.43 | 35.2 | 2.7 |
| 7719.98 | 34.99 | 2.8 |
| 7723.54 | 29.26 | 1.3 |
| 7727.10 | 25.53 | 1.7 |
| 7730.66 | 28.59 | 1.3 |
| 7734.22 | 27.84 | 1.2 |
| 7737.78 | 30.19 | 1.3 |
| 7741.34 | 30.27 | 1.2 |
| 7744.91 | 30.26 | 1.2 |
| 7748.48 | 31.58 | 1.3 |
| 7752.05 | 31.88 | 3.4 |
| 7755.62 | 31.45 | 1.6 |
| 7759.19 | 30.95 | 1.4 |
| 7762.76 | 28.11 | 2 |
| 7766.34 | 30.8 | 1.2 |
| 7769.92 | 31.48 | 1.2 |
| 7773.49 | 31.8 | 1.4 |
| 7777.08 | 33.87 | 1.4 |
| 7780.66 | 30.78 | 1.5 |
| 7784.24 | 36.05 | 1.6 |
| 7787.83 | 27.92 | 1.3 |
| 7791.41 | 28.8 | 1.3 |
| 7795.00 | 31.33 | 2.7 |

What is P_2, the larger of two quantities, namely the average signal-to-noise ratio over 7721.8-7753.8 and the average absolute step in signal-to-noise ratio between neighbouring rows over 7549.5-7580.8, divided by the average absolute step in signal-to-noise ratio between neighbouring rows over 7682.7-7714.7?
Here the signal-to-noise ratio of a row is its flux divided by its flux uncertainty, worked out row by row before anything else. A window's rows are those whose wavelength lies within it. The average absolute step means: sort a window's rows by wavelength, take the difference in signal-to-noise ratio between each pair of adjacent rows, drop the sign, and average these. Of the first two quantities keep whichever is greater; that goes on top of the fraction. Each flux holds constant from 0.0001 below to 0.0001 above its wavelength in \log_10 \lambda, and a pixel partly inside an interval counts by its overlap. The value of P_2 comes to 7.2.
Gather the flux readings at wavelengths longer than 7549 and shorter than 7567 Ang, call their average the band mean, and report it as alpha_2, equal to 32.3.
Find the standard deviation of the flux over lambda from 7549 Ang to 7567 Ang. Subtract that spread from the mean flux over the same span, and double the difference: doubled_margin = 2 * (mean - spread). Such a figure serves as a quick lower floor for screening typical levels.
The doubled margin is 63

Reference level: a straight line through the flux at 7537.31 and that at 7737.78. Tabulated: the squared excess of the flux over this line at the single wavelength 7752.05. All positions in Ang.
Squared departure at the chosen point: 3.0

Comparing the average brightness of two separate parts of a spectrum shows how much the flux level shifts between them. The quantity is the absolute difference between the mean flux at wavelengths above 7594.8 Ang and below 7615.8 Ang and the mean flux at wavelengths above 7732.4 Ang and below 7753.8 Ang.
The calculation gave 4.0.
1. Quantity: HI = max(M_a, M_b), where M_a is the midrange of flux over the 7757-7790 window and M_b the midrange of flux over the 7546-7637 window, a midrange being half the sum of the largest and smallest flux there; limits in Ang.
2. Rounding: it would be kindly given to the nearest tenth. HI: 33.2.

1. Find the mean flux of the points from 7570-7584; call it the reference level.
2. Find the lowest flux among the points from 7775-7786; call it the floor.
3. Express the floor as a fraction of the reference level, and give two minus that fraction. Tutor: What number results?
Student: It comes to 1.06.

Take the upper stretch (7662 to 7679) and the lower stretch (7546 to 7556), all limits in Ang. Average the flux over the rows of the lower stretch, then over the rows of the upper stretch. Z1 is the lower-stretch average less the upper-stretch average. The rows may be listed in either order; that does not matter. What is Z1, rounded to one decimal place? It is 0.9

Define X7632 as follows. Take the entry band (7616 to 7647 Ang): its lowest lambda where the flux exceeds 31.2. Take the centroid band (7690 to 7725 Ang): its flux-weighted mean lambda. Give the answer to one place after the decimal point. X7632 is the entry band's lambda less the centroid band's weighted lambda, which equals -86.7 Ang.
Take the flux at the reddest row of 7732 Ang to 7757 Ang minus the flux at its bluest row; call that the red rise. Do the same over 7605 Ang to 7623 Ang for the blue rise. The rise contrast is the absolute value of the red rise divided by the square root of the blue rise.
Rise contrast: 1.3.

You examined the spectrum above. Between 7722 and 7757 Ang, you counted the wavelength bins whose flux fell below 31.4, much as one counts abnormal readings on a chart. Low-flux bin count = 7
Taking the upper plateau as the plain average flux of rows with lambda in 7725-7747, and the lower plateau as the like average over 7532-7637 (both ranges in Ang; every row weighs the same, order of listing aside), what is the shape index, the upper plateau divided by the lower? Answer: 0.88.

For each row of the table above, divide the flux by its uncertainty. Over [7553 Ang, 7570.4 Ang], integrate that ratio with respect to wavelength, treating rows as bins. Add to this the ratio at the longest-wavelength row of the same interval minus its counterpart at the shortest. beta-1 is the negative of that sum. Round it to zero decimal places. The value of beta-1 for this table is -370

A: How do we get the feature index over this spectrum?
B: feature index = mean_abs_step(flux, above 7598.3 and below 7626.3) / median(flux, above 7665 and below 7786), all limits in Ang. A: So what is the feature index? 0.15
